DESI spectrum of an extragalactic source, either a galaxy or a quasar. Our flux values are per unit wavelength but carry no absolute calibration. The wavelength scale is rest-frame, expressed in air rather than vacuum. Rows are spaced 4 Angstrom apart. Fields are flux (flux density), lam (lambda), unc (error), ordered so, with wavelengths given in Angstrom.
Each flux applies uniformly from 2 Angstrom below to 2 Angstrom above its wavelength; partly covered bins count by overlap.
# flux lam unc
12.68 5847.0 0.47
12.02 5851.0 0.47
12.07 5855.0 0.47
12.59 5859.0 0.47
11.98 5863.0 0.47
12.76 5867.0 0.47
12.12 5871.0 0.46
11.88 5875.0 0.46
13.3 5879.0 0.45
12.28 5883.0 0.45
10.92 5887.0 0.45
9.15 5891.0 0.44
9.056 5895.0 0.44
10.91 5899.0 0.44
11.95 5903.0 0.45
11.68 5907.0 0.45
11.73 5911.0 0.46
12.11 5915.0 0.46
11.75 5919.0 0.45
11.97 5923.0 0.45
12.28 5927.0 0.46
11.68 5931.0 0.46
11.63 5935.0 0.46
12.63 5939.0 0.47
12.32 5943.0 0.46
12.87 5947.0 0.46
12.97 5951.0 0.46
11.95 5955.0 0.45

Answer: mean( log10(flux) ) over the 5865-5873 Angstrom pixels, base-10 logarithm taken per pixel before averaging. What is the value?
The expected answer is 1.09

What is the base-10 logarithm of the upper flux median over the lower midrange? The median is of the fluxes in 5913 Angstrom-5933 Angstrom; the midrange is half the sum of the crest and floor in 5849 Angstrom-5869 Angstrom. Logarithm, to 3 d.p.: -0.014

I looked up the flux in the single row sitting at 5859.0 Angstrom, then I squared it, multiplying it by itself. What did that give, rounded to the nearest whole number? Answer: 159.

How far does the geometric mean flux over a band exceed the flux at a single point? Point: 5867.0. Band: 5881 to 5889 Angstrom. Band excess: -1.2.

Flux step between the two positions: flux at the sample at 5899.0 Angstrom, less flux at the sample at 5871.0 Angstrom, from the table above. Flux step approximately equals -1.2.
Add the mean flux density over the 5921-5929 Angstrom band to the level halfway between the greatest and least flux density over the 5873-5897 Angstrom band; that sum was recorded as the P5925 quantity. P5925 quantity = 23.3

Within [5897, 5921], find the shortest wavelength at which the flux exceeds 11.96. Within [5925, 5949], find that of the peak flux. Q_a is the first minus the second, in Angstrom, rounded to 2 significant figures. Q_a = -32 Angstrom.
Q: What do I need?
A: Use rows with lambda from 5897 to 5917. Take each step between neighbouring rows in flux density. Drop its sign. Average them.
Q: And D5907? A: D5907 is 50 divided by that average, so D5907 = 115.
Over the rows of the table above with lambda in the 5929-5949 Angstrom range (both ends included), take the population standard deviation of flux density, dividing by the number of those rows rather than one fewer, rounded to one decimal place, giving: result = 0.5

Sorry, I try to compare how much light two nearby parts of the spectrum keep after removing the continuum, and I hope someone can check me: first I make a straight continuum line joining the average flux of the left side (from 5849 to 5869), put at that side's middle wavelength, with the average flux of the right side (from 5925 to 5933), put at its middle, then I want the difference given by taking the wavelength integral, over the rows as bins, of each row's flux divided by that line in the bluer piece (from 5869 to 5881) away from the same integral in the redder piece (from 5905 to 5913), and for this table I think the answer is -4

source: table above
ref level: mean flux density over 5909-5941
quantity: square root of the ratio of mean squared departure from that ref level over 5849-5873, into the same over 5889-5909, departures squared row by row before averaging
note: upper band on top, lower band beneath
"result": 4.5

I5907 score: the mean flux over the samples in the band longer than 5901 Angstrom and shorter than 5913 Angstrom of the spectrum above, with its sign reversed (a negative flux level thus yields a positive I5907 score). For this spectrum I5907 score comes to -11.8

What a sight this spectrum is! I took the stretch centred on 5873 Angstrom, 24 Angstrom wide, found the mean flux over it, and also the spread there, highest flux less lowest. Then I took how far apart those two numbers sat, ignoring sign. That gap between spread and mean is 11.0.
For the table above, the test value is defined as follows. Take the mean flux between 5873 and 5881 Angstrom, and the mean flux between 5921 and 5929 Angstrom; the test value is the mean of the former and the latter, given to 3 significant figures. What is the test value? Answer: 12.4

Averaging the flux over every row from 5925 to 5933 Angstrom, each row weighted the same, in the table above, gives 12.0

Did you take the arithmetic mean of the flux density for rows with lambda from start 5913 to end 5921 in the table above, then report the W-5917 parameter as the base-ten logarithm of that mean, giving 1.08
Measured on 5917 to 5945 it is 1.08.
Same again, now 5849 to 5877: 1.09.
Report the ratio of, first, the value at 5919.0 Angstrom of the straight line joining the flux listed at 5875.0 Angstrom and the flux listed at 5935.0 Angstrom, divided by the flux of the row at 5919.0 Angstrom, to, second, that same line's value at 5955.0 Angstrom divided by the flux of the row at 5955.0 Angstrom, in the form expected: 1.03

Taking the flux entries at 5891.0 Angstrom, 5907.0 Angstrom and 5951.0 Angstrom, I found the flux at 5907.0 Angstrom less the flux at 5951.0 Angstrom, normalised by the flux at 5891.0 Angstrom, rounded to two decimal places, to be -0.14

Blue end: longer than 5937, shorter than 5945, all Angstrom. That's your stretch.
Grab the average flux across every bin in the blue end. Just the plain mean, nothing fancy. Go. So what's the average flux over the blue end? 12.5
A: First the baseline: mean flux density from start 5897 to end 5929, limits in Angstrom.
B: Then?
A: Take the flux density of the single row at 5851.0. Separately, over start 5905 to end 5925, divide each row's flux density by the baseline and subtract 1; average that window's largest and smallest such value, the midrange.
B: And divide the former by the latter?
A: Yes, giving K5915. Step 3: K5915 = 1454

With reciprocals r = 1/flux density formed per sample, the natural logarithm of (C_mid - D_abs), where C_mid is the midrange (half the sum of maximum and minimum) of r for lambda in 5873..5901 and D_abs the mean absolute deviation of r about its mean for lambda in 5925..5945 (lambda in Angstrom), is -2.40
